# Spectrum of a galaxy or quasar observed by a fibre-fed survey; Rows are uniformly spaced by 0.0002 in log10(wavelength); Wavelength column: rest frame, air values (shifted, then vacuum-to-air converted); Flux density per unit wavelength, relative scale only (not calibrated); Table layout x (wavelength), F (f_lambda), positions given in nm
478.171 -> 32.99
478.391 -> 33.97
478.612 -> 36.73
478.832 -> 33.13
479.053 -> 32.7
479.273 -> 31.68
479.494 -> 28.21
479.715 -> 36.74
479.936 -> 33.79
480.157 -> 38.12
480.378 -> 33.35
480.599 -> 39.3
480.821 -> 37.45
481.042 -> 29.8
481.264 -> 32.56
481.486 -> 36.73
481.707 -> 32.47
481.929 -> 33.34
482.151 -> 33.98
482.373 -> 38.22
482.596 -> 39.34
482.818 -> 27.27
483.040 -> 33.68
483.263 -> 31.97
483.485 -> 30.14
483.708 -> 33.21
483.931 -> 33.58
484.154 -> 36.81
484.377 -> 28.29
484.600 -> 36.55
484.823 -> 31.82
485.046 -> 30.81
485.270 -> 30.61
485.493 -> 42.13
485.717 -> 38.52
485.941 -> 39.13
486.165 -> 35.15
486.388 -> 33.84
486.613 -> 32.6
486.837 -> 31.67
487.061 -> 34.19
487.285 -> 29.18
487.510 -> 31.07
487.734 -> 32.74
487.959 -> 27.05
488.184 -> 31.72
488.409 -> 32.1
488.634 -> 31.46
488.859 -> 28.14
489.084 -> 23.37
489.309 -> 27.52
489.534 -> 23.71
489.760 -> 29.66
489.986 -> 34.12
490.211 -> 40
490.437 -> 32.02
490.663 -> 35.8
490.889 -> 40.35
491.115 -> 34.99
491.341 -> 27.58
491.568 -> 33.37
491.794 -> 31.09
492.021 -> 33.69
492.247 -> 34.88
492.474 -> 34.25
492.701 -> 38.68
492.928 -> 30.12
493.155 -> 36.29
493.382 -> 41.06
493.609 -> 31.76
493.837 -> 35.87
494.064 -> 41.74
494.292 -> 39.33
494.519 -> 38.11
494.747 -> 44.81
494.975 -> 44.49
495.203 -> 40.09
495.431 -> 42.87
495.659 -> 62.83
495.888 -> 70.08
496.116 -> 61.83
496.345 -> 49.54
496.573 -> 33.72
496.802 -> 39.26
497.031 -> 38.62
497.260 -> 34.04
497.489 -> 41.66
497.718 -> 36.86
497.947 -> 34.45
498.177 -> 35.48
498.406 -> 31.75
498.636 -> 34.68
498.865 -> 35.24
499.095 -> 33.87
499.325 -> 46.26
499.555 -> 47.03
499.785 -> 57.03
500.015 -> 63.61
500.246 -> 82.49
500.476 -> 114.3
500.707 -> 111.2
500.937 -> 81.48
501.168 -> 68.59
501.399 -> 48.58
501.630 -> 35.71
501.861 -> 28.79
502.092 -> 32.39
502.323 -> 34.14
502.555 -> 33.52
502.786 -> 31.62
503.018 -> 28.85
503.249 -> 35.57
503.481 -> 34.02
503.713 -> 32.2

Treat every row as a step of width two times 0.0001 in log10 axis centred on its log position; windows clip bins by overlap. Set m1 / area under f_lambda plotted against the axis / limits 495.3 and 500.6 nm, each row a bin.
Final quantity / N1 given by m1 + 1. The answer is 261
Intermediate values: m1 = 260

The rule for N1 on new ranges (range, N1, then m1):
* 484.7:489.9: 166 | 165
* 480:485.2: 177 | 176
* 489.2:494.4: 179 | 178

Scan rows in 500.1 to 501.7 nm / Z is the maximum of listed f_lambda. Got 114.3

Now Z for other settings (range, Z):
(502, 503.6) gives 35.57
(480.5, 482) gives 39.3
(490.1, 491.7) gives 40.35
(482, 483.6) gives 39.34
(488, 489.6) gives 32.1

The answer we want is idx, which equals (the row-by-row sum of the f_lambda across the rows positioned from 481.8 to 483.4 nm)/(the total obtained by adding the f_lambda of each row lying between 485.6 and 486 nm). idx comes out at 3.1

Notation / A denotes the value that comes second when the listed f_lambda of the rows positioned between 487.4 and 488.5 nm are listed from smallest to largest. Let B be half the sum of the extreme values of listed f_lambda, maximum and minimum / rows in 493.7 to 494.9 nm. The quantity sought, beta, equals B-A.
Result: 9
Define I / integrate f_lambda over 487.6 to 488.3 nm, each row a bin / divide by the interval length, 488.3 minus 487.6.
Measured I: 31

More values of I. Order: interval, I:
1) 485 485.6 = 35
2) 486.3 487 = 33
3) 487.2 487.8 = 31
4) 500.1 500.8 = 101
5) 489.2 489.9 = 27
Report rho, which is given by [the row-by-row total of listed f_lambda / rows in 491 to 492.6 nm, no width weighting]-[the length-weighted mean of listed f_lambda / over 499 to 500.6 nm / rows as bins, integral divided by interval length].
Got 166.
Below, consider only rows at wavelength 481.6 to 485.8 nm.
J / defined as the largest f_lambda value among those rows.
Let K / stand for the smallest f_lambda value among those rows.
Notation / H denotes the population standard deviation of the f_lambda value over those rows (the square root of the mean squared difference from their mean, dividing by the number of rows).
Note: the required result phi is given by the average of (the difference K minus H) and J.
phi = 32.8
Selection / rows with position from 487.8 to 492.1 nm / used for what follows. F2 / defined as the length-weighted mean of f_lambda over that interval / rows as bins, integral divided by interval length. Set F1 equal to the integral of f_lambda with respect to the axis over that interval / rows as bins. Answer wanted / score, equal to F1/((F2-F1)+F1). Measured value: 4.30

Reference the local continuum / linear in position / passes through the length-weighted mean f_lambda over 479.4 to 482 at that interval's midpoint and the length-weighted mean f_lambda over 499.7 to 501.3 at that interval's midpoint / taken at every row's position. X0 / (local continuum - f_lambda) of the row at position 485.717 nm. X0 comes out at 8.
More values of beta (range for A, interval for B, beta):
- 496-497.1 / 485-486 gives -2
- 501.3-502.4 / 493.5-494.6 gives 4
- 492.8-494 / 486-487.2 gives 2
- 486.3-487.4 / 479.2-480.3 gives 1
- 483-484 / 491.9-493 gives 2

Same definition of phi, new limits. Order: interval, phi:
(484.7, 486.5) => 34.4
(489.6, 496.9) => 44.1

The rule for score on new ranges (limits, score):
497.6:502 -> 4.40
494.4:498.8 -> 4.40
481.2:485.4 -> 4.20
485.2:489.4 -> 4.20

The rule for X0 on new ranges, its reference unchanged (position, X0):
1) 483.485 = 11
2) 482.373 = 0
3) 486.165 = 13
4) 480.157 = -5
